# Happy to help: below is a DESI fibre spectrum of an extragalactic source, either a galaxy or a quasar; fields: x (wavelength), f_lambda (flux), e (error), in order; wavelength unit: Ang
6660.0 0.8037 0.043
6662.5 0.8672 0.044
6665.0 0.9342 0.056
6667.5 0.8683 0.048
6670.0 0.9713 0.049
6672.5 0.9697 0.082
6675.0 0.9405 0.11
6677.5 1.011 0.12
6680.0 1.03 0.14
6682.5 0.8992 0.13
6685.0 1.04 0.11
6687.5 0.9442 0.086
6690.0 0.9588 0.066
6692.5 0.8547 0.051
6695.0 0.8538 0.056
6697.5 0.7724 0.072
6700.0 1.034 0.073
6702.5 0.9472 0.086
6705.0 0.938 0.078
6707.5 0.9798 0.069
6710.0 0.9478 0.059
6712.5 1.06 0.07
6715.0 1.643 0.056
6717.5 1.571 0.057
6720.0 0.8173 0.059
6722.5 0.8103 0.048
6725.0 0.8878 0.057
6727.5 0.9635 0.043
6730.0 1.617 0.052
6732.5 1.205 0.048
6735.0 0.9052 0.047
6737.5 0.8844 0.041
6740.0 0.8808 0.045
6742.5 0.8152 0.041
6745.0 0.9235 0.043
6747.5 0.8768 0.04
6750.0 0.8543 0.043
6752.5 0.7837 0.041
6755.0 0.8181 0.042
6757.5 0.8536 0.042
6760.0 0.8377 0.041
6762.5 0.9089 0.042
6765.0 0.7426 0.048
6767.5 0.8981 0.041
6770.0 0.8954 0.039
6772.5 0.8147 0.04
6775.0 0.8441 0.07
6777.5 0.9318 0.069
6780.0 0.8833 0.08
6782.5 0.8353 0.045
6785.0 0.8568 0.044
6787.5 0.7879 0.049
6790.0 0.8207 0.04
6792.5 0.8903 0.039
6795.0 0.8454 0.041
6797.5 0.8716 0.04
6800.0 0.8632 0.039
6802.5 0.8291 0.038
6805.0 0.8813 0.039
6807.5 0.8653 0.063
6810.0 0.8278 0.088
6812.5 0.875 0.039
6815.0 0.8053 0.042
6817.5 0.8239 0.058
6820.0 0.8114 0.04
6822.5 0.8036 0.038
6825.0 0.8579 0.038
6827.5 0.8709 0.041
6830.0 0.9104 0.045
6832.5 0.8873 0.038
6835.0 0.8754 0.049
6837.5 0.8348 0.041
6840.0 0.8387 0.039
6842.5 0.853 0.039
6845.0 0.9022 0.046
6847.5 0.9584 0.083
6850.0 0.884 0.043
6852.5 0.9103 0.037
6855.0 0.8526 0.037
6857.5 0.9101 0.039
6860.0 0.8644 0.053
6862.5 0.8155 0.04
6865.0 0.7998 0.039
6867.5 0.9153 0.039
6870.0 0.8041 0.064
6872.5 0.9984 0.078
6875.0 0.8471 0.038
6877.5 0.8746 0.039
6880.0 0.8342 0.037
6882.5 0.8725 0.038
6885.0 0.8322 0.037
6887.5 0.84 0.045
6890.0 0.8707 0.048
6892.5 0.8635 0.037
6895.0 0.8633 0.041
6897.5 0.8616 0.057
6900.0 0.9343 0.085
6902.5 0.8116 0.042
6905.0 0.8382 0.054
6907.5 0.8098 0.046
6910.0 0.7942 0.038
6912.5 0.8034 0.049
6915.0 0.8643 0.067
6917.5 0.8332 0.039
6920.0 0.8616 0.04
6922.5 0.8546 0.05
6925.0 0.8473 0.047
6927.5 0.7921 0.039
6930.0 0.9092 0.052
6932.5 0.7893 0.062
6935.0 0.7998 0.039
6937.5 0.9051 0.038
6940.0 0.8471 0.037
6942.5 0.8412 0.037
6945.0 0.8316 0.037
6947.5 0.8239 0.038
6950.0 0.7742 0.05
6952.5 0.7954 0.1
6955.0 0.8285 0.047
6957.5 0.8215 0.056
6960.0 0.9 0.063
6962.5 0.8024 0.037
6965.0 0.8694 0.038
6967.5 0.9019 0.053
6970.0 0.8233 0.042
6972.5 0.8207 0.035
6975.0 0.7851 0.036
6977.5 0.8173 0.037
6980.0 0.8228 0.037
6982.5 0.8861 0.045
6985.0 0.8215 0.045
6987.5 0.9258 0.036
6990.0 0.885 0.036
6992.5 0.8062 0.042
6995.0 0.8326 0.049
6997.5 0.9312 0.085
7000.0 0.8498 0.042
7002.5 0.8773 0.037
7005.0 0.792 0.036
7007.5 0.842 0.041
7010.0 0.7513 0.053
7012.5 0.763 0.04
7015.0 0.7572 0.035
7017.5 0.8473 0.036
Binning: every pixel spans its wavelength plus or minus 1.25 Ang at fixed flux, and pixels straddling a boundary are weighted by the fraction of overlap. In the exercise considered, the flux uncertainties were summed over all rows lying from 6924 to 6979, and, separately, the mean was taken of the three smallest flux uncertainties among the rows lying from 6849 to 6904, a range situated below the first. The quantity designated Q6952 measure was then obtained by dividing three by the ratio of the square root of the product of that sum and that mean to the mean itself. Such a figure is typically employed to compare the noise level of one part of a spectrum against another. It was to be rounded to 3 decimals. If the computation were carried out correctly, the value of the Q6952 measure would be 0.571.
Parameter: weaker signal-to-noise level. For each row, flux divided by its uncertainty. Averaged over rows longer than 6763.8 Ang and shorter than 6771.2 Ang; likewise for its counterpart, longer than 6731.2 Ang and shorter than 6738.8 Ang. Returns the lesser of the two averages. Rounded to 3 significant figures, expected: 20.1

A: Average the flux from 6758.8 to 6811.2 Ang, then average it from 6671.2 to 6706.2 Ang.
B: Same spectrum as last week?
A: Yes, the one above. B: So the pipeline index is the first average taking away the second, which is -0.089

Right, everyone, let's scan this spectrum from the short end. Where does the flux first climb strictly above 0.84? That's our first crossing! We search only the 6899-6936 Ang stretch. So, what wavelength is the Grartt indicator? 6900.0 Ang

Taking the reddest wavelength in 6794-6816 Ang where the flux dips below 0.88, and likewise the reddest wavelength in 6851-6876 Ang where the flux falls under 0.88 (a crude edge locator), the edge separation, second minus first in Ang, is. 60.0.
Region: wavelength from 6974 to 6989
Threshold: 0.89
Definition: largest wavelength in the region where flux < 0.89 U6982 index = 6985.0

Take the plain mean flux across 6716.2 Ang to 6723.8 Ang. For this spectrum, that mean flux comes 1.07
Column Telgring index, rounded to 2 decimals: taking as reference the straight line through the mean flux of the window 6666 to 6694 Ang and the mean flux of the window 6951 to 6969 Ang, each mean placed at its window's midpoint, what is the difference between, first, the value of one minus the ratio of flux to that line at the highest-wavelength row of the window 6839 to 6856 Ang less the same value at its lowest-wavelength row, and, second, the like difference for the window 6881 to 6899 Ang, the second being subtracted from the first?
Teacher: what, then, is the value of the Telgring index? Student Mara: -0.03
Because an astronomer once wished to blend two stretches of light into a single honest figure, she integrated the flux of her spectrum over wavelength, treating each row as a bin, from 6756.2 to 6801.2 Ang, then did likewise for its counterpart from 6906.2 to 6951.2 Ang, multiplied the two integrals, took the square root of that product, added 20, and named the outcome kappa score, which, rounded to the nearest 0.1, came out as 58.0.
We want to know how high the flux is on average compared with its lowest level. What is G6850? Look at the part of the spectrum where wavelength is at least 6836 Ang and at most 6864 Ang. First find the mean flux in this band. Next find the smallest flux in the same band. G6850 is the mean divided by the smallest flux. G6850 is 1.07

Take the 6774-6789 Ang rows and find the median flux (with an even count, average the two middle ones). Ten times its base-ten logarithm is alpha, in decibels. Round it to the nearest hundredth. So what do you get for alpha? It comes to -0.70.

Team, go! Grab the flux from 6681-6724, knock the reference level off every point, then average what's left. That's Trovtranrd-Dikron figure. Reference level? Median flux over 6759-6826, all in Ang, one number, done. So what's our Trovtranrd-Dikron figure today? 0.16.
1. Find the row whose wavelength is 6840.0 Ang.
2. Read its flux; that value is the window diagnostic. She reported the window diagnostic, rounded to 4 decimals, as 0.8387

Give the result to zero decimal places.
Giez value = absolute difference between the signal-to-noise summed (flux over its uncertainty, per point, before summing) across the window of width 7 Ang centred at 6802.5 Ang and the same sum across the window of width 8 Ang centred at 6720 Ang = 8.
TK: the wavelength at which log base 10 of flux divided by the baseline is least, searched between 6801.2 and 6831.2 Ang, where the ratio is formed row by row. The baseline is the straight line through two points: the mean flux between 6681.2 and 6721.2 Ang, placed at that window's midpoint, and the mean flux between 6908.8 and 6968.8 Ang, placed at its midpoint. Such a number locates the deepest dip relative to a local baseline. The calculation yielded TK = 6815.0 Ang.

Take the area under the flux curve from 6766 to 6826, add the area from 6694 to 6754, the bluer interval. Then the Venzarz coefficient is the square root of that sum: 10.5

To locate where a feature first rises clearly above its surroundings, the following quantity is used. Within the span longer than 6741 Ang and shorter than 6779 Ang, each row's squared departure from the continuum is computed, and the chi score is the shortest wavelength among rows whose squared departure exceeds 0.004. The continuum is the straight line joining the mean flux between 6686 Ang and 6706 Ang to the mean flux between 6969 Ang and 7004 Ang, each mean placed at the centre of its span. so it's 6742.5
